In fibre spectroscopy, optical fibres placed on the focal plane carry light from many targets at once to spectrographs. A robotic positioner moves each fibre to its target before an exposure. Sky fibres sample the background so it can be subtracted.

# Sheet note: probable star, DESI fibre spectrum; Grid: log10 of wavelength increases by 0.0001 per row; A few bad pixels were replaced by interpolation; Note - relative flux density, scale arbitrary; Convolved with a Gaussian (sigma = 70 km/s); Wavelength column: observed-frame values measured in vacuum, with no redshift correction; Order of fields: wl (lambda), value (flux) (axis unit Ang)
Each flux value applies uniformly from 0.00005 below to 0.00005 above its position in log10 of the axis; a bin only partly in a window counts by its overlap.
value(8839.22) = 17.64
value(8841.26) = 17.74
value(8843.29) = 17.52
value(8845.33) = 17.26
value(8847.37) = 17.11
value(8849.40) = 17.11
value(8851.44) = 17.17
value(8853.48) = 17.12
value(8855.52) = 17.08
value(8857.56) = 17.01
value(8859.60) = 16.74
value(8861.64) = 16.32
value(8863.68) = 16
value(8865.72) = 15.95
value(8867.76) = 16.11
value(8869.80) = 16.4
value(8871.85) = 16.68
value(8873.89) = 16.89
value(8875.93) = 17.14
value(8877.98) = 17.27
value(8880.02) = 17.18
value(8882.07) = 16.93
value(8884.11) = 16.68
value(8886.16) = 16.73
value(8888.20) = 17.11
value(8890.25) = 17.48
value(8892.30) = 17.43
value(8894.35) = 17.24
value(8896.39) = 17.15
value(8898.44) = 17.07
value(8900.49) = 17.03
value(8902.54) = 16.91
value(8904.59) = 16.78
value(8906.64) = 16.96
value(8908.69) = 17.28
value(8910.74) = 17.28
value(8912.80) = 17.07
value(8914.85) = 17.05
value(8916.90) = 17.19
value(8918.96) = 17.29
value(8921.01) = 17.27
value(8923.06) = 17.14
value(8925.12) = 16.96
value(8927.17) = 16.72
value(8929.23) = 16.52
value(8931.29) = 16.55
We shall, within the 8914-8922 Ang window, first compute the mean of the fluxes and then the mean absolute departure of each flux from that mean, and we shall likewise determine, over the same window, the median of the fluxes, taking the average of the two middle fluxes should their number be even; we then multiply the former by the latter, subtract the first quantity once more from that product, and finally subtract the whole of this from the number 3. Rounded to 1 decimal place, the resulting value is 1.7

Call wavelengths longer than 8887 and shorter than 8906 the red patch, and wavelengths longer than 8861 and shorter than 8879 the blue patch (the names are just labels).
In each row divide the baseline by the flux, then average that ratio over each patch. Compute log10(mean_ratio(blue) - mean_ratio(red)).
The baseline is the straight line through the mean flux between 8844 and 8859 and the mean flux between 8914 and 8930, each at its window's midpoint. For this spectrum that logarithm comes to -1.4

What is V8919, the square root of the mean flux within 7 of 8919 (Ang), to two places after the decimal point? 4.14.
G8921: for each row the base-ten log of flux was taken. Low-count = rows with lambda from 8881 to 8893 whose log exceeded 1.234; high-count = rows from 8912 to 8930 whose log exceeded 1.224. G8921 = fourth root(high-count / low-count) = 1.37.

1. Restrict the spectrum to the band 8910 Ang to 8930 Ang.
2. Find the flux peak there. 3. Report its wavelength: 8918.96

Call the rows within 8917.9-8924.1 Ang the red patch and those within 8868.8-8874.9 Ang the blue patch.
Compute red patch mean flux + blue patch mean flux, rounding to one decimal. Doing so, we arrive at 33.9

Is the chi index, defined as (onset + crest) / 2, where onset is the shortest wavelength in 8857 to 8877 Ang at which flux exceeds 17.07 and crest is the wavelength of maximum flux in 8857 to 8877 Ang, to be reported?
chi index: 8875.9 Ang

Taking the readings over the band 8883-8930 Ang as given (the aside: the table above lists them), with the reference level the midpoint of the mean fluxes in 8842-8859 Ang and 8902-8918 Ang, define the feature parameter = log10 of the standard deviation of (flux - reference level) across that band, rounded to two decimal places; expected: -0.61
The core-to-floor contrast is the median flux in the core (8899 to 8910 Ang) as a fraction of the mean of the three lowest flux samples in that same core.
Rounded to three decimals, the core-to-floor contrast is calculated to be 1.005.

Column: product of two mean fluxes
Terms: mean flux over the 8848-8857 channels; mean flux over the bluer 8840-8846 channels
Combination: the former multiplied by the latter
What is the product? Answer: 300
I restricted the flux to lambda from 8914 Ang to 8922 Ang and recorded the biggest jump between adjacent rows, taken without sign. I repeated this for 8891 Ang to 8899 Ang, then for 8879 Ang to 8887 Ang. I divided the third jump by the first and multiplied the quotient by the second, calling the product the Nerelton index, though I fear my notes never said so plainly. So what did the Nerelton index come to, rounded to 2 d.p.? 0.34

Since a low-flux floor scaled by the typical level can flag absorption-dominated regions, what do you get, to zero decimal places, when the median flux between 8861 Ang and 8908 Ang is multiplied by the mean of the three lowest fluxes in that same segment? 271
